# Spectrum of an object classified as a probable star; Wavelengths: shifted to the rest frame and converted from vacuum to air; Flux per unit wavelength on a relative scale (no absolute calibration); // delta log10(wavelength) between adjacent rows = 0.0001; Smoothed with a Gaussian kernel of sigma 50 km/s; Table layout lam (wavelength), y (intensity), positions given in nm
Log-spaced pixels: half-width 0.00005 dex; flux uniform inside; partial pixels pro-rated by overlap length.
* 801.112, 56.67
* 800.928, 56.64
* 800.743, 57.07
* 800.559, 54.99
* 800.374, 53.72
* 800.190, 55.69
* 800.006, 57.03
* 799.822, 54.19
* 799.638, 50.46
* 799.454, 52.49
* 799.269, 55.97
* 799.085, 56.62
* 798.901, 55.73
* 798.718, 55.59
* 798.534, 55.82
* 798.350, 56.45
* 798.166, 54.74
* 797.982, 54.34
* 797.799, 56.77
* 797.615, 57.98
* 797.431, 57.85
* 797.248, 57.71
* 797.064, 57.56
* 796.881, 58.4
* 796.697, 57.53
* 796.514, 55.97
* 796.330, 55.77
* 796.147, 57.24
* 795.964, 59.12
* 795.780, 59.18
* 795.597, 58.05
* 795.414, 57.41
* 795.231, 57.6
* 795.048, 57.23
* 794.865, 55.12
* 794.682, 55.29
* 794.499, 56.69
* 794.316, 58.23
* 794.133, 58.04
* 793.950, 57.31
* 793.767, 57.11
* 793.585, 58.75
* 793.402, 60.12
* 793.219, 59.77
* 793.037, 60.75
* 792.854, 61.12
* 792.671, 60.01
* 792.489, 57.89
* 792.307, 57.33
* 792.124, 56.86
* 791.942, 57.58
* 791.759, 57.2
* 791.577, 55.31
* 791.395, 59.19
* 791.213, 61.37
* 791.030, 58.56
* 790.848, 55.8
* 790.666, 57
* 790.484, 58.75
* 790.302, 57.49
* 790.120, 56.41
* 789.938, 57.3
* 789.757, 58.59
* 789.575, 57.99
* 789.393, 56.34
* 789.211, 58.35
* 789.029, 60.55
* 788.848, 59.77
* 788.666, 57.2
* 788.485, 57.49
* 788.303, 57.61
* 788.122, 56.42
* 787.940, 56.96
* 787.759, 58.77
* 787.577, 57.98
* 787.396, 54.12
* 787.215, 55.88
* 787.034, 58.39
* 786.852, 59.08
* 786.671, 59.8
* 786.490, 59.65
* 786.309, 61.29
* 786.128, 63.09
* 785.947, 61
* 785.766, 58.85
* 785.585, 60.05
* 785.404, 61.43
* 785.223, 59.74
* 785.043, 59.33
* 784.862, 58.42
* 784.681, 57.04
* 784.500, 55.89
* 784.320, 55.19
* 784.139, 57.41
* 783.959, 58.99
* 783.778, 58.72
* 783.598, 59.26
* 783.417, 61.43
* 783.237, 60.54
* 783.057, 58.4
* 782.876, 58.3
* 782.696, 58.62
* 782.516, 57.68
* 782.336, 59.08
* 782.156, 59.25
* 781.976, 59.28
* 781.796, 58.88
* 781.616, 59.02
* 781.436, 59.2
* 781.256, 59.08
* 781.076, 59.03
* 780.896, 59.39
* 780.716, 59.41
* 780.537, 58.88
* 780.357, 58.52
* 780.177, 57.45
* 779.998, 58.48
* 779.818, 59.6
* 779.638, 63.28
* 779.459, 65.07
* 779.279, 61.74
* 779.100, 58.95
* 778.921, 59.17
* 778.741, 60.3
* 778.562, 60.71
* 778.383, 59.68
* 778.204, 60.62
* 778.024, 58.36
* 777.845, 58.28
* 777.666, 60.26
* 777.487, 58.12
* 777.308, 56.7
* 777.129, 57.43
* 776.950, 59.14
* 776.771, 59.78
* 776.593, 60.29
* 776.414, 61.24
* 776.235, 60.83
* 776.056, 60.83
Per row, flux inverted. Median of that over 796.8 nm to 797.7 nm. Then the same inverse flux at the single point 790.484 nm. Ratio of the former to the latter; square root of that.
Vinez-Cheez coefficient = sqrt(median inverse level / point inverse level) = 1.01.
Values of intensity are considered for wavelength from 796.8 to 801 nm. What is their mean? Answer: 55.8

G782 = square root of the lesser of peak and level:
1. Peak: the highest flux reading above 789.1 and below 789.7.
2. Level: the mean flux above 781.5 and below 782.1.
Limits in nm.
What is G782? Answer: 7.64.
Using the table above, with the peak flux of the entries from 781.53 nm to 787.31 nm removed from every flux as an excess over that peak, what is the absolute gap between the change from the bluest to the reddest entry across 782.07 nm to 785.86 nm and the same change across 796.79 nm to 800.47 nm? 4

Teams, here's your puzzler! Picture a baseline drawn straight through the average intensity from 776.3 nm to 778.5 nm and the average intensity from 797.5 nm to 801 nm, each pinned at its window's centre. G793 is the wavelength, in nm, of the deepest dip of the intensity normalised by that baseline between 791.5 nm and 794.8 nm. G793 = 791.577 nm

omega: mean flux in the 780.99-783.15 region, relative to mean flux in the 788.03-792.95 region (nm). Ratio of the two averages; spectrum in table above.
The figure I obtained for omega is 1.01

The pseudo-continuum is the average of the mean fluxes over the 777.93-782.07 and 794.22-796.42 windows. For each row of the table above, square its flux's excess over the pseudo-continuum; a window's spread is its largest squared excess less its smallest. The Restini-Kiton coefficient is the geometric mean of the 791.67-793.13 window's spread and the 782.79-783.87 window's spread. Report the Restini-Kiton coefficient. 8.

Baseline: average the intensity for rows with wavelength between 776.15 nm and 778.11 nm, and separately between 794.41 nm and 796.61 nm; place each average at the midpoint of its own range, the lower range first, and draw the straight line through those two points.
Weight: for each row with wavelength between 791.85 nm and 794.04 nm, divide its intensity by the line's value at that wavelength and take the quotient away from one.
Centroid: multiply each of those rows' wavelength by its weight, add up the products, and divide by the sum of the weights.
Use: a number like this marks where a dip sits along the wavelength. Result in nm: 793.09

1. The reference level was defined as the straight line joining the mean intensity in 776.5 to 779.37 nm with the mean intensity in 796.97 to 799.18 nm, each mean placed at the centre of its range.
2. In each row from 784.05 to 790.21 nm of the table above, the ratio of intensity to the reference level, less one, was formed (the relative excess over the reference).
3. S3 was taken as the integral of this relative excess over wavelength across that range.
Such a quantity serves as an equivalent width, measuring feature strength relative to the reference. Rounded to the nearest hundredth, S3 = 0.03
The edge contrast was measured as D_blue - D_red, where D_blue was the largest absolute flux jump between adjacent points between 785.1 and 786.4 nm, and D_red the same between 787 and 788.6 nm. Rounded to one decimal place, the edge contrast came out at -1.7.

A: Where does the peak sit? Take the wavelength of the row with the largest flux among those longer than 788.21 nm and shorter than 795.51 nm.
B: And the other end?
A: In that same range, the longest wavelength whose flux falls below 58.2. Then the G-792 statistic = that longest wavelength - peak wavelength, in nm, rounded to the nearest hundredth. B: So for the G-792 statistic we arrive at 4.20 nm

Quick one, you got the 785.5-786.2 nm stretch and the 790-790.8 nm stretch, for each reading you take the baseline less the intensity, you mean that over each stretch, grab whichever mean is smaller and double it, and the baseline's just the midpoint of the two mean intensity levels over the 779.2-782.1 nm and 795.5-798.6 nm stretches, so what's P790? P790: -5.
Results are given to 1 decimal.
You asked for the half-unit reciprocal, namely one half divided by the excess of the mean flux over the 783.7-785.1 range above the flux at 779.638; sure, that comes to -0.1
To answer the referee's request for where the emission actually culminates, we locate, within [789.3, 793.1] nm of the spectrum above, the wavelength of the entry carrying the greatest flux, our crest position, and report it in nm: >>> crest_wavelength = 791.213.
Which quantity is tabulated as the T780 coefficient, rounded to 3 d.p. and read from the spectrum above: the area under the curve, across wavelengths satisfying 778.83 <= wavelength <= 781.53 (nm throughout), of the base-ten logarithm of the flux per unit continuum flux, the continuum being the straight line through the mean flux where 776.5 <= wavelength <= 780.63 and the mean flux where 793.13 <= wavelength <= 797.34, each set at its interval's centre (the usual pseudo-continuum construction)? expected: 0.007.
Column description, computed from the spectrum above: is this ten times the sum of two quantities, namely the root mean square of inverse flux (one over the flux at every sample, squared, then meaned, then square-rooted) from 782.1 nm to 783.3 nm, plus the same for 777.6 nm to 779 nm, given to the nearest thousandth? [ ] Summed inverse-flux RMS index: 0.338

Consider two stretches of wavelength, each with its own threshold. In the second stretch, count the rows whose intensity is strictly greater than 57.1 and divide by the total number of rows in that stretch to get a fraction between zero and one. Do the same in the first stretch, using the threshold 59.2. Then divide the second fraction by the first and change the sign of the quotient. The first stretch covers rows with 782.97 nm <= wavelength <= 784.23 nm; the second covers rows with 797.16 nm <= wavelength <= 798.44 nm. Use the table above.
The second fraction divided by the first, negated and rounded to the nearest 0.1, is -1.0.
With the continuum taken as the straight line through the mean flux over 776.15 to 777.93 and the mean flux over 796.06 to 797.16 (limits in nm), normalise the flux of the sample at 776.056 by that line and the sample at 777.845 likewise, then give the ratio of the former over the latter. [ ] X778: 1.04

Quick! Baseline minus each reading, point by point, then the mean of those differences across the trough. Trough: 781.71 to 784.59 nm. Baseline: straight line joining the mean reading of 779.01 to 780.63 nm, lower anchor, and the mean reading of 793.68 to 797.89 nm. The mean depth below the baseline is 1.1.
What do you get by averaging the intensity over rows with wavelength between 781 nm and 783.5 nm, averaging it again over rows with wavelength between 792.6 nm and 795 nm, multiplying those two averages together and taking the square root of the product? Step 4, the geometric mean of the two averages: 58.7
